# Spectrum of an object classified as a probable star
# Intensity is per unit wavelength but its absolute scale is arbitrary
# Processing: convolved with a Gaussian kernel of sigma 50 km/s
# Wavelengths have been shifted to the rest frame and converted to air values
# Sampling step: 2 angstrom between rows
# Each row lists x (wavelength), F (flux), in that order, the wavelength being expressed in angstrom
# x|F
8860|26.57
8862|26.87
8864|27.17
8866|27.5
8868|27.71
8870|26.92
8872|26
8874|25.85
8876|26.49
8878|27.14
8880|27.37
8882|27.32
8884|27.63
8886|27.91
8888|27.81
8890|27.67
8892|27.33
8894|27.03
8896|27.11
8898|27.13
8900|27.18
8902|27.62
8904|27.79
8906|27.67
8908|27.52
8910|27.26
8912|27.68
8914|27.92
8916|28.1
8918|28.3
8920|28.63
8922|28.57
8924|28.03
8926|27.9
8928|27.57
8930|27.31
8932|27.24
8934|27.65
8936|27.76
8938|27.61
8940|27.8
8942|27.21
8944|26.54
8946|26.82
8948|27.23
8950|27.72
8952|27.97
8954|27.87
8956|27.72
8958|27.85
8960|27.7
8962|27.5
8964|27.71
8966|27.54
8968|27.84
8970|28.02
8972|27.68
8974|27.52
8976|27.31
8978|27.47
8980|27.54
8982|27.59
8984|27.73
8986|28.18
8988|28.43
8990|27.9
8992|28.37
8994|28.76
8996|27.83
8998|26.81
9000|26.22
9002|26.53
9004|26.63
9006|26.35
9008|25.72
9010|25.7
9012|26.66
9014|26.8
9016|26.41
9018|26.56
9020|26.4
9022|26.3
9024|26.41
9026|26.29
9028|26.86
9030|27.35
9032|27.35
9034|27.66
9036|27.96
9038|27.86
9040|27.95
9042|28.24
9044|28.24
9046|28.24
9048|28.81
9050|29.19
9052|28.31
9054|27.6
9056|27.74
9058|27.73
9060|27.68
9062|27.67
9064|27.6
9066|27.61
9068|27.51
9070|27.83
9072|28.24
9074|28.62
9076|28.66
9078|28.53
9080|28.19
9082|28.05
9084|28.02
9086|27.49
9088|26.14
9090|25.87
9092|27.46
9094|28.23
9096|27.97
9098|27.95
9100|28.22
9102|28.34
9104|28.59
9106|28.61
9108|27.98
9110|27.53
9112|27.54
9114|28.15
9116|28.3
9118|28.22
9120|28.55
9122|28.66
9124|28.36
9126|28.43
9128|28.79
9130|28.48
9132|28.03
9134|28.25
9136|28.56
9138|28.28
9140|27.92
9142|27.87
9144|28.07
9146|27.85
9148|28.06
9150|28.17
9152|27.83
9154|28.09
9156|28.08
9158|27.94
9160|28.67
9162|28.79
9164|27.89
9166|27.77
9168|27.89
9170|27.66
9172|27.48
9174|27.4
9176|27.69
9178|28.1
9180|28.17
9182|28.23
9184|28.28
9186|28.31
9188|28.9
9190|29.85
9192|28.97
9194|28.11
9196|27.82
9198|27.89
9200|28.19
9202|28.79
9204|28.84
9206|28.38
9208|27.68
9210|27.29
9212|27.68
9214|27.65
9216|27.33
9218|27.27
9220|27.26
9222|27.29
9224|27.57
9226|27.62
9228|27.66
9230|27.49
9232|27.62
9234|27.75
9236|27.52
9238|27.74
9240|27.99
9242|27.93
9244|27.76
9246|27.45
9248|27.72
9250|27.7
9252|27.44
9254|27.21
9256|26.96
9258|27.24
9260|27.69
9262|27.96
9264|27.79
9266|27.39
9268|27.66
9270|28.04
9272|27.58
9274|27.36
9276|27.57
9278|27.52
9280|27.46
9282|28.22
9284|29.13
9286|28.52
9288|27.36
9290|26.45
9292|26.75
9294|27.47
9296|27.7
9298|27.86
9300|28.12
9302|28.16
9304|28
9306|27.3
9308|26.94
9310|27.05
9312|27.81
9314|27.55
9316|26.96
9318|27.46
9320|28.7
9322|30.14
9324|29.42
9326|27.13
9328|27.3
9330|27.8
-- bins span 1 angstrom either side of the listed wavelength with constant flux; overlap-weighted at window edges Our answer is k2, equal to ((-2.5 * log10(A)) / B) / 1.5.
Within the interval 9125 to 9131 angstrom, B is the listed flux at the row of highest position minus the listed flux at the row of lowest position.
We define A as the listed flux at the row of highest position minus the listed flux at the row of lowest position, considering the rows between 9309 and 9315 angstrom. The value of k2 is 10.0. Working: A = 0.50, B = 0.05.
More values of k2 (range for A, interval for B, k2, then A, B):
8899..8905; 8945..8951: 0.4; 0.61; 0.90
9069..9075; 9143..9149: -17.1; 0.79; -0.01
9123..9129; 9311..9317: -0.7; 0.43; -0.85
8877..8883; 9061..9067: -20.7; 0.18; -0.06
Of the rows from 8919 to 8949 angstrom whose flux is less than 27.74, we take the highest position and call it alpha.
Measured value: 8948 angstrom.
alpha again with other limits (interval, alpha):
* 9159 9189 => 9176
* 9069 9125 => 9112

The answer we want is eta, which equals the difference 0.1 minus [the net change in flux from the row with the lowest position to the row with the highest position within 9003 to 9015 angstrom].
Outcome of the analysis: -0.1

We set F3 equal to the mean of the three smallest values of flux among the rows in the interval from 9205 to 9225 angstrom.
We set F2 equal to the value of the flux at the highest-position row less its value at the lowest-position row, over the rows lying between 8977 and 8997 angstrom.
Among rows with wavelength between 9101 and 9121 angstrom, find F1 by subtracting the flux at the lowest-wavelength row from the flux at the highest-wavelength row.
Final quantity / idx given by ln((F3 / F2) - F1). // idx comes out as 4.3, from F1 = 0.21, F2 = 0.36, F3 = 27.3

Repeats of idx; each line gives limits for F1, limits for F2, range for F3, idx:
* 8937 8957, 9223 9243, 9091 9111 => 4.3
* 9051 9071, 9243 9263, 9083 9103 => 4.9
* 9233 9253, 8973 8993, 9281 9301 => 3.5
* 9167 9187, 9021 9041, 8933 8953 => 2.8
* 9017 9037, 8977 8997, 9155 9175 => 4.3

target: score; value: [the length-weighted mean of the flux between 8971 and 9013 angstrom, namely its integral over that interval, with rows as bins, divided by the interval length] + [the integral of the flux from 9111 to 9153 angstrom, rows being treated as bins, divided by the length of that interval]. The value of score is 55.49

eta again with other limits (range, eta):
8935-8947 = 1.0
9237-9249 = 0.1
